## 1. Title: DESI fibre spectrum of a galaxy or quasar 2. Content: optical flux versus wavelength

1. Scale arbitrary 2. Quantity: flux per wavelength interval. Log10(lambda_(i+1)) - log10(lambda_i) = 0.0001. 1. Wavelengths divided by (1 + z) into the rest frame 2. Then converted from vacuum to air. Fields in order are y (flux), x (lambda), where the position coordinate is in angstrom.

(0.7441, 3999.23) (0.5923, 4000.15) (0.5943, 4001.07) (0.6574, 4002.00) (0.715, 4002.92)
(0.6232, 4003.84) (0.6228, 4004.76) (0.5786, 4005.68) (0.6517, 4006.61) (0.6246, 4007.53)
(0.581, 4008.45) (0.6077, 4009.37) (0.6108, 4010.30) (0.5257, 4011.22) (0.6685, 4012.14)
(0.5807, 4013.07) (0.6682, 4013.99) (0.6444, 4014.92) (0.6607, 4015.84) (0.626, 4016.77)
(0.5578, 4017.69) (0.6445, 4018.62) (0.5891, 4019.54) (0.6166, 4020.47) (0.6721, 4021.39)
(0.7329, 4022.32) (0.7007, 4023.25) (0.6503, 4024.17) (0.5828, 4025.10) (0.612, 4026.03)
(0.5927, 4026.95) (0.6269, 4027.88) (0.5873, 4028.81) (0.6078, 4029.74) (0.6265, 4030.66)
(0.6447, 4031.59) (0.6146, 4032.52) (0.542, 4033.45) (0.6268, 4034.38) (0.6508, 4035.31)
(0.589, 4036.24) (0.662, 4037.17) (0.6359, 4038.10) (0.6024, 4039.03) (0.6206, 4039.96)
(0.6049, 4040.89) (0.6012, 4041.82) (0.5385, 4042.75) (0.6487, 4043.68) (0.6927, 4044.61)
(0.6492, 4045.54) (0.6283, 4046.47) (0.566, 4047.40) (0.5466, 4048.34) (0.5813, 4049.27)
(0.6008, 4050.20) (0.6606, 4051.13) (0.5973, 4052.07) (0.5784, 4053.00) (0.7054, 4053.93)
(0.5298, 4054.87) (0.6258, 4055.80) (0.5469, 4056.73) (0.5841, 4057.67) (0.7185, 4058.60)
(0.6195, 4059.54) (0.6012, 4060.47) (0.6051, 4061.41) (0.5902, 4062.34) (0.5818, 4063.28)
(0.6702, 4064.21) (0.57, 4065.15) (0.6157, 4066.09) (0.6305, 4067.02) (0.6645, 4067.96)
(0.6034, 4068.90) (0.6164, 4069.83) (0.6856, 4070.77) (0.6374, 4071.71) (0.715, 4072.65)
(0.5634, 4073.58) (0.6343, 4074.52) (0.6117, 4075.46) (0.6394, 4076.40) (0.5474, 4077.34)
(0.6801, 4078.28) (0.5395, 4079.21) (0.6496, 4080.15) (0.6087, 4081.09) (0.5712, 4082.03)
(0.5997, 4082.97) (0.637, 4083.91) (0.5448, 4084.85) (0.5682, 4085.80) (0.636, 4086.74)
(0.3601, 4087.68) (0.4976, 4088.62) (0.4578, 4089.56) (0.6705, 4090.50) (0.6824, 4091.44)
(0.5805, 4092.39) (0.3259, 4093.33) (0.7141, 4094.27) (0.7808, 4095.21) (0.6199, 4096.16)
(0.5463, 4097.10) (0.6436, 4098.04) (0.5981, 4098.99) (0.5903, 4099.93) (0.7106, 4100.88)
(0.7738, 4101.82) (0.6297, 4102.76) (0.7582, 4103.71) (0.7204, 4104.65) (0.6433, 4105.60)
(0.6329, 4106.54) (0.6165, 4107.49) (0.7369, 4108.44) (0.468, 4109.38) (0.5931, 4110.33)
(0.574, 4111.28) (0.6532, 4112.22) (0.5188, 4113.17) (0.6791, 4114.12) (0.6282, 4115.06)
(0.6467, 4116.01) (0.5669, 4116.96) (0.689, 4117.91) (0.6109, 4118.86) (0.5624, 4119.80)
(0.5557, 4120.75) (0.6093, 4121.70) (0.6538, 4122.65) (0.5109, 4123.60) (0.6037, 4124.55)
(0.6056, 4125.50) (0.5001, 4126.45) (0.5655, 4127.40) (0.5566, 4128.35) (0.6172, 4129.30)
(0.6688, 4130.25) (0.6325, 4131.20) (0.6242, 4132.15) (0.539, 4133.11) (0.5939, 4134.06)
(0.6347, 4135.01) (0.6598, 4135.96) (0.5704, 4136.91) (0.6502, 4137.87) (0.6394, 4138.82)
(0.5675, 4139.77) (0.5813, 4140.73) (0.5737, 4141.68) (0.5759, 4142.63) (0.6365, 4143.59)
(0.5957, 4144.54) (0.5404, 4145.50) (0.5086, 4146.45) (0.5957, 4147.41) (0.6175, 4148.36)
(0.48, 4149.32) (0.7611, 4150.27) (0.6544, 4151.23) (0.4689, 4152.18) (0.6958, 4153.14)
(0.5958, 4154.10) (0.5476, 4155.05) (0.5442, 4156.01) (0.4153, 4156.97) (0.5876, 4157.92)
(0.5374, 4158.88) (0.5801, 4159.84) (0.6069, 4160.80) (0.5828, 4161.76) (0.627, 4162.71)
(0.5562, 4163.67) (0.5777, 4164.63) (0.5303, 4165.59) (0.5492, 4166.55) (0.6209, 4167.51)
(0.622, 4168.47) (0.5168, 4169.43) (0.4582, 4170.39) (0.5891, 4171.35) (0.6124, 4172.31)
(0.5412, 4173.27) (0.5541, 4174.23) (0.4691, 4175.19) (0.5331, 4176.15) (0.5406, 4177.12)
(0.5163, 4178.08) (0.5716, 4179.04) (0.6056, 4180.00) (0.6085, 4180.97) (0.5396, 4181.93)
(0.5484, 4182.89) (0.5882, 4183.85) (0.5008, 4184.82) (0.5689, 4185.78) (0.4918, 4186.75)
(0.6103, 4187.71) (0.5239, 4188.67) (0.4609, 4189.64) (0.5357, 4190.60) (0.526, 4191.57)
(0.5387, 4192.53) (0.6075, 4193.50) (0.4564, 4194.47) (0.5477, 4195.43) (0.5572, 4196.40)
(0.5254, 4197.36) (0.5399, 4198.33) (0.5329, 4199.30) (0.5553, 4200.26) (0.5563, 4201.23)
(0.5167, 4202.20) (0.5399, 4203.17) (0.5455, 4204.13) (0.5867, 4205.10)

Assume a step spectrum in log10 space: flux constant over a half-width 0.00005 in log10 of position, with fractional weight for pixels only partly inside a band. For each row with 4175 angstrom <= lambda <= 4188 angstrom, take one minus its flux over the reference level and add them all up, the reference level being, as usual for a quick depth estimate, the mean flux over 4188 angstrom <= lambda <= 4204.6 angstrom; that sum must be -0.4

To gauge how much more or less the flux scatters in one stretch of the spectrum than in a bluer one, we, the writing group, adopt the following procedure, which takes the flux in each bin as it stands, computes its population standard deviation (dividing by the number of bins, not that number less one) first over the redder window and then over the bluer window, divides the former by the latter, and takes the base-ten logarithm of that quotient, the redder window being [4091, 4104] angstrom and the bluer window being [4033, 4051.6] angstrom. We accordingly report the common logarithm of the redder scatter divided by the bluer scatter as 0.43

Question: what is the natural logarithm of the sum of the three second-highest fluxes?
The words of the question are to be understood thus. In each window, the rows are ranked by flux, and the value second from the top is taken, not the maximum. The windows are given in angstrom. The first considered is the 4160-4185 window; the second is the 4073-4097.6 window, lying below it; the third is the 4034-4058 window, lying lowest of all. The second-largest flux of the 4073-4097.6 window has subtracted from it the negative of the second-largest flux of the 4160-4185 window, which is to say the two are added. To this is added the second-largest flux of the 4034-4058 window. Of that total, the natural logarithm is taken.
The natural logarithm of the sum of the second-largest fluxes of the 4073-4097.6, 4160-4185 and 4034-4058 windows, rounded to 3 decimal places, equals 0.707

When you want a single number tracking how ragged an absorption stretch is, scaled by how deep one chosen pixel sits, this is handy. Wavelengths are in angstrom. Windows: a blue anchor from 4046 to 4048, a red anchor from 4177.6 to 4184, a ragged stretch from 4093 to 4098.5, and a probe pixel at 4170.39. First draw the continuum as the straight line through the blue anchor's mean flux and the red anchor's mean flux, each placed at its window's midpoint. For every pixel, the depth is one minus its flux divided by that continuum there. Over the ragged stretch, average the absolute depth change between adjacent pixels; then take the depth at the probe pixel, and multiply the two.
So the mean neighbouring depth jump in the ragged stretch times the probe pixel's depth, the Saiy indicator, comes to 0.053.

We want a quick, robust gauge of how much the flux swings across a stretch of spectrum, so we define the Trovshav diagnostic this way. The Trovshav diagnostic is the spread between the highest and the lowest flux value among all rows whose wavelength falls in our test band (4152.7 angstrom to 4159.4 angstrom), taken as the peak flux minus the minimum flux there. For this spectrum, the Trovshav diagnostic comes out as 0.28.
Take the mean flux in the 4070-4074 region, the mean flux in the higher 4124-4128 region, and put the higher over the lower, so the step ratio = 0.87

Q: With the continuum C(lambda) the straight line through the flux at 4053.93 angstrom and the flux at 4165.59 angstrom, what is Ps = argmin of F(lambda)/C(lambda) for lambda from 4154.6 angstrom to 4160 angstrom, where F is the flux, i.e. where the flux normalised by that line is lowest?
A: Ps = 4156.97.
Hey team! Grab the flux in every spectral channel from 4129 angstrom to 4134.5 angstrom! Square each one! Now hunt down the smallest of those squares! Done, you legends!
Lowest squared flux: 0.291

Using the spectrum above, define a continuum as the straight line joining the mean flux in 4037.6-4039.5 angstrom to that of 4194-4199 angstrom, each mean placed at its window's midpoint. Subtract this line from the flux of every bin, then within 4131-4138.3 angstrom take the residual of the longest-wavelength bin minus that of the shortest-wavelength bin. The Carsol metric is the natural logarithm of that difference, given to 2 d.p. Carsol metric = -3.83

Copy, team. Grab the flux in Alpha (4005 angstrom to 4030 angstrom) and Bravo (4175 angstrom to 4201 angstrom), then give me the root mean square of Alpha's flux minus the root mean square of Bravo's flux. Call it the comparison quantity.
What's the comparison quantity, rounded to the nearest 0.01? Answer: 0.08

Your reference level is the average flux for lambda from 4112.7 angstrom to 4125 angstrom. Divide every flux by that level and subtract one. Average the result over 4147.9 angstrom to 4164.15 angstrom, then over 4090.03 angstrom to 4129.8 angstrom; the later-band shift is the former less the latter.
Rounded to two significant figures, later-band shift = -0.063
